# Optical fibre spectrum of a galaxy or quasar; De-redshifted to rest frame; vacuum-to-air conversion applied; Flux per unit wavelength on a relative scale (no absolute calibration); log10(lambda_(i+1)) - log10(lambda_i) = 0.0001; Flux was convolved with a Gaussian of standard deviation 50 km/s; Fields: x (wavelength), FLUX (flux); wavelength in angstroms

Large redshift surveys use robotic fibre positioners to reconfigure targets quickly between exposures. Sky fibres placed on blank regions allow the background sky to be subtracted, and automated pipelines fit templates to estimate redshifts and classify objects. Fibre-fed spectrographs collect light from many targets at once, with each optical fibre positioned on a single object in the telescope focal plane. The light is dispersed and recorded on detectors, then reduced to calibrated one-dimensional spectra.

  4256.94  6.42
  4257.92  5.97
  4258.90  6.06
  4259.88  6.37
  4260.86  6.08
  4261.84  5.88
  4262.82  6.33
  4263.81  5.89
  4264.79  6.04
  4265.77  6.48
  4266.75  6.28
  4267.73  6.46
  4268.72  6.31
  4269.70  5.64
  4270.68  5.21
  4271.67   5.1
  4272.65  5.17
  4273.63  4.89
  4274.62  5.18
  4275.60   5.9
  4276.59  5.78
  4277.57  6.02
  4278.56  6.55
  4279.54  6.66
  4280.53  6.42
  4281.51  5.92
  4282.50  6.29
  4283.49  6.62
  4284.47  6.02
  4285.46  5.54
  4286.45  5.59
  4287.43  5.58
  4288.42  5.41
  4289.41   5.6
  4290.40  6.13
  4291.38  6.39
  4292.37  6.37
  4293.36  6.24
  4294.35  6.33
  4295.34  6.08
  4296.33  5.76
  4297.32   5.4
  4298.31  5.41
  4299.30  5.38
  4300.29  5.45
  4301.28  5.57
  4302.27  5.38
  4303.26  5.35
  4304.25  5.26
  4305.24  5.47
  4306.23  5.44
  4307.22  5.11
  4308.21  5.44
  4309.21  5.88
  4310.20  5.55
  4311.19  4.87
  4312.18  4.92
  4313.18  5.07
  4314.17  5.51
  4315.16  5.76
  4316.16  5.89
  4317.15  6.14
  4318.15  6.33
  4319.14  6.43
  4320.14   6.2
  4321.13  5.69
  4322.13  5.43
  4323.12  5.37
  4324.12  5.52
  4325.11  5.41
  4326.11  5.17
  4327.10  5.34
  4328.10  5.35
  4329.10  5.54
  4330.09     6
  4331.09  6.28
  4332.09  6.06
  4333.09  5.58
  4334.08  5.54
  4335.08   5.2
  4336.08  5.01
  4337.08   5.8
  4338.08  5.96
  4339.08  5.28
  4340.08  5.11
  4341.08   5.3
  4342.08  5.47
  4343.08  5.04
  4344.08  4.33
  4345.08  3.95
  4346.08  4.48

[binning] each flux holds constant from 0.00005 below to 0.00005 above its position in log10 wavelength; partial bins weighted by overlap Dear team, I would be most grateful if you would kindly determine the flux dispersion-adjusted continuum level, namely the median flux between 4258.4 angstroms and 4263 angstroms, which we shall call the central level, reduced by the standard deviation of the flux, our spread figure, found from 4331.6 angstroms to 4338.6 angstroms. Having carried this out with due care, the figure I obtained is 5.7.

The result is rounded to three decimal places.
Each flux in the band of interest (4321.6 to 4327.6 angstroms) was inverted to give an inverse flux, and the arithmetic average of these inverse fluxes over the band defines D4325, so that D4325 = 0.186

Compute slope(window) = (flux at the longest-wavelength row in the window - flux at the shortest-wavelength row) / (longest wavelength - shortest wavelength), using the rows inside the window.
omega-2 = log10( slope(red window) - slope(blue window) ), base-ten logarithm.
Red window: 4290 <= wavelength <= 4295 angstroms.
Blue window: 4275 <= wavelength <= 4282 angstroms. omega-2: -1.3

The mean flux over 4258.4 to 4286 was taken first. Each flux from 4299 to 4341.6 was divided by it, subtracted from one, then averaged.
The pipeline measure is 0.071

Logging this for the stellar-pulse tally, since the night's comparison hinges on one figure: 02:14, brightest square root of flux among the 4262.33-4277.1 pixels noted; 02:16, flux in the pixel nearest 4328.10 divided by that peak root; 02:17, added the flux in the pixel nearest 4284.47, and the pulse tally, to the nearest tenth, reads 8.1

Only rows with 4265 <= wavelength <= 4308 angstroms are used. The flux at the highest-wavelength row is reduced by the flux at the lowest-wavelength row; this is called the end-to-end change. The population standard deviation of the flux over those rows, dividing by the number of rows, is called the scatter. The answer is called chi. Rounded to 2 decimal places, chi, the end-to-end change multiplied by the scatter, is -0.67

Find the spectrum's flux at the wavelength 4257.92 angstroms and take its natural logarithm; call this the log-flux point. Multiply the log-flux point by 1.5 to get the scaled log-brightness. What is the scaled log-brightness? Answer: 2.68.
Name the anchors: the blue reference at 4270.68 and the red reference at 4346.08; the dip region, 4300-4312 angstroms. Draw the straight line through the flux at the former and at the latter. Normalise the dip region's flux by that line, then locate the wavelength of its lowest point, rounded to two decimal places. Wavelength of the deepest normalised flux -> 4311.19 angstroms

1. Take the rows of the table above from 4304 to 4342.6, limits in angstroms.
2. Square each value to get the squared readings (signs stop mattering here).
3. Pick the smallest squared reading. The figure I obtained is 23.7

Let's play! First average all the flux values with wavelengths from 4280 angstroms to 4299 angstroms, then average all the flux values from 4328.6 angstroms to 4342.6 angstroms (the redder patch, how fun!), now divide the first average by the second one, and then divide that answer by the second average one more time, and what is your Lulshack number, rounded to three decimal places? 0.191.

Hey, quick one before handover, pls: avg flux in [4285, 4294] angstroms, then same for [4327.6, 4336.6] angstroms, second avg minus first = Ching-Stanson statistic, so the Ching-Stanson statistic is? -0.3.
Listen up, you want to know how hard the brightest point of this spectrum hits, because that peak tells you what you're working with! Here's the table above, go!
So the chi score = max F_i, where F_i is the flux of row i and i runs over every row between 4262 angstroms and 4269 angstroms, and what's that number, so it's 6.48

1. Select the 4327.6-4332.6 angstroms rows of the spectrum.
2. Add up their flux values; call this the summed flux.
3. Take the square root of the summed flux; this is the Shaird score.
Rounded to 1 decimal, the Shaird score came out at 5.4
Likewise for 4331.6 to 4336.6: 5.2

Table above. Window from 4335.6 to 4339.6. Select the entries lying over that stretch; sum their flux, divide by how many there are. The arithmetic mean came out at 5.51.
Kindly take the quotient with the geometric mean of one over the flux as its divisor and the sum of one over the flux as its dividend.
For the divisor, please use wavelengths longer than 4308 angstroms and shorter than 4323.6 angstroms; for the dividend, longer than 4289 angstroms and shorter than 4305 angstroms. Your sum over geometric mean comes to 15.7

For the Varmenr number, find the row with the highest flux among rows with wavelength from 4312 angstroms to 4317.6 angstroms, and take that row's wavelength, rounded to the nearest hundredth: 4317.15 angstroms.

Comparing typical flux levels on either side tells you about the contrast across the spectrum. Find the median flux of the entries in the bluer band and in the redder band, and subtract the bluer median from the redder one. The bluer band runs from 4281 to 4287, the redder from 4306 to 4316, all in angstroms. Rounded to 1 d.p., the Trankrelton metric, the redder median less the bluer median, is -0.5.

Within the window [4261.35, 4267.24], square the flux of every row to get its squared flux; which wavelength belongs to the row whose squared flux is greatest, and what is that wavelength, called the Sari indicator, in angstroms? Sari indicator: 4265.77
